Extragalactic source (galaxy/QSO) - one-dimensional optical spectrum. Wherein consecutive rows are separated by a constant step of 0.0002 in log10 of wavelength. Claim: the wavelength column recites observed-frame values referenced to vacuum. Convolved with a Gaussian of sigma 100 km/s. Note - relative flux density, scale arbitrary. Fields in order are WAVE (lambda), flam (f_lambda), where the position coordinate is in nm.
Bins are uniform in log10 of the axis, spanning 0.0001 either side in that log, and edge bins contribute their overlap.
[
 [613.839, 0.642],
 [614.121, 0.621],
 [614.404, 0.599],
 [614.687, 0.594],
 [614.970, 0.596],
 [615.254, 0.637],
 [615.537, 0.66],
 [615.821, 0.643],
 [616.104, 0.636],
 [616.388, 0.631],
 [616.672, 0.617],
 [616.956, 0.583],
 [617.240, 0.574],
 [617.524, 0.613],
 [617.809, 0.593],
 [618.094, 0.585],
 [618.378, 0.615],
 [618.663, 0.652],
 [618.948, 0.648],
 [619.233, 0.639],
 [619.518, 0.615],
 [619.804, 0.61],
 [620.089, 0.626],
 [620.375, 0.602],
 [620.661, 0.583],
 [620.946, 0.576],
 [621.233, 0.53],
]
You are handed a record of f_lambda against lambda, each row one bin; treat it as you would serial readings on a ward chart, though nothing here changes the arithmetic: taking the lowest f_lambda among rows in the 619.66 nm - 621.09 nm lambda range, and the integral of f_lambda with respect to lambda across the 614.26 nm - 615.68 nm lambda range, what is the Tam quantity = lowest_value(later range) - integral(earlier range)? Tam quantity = -0.30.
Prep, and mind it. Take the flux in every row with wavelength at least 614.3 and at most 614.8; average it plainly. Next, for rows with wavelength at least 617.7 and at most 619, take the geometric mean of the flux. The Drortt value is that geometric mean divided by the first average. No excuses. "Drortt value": 1.04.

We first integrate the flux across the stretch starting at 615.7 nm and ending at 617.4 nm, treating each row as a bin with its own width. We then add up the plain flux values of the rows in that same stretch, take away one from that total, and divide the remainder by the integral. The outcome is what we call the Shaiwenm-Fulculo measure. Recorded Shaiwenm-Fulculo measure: 2.6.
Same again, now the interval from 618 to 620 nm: 2.7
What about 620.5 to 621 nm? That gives 0.5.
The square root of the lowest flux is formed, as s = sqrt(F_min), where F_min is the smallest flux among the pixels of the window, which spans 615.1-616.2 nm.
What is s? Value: 0.797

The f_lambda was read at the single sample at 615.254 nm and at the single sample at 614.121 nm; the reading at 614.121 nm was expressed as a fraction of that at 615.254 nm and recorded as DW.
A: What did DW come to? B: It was 0.97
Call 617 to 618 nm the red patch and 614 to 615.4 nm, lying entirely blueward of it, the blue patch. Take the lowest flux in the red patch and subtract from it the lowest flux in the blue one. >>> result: -0.020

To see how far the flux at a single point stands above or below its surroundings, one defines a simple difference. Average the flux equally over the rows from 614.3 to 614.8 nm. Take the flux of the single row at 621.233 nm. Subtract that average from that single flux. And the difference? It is -0.07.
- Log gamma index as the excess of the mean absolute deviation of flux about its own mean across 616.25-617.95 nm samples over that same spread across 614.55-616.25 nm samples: -0.0033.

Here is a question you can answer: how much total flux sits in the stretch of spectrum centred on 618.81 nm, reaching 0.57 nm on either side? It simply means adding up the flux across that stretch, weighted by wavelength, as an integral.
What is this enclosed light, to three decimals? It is 0.728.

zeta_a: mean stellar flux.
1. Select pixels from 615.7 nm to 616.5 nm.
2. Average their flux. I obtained 0.637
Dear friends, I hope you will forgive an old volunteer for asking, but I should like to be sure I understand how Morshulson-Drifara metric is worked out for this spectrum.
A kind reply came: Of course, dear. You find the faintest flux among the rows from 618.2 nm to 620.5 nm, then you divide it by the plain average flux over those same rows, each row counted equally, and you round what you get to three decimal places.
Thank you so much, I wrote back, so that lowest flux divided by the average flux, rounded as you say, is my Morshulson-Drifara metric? 0.962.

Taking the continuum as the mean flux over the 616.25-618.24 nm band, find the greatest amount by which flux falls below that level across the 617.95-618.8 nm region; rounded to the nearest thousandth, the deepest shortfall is 0.014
